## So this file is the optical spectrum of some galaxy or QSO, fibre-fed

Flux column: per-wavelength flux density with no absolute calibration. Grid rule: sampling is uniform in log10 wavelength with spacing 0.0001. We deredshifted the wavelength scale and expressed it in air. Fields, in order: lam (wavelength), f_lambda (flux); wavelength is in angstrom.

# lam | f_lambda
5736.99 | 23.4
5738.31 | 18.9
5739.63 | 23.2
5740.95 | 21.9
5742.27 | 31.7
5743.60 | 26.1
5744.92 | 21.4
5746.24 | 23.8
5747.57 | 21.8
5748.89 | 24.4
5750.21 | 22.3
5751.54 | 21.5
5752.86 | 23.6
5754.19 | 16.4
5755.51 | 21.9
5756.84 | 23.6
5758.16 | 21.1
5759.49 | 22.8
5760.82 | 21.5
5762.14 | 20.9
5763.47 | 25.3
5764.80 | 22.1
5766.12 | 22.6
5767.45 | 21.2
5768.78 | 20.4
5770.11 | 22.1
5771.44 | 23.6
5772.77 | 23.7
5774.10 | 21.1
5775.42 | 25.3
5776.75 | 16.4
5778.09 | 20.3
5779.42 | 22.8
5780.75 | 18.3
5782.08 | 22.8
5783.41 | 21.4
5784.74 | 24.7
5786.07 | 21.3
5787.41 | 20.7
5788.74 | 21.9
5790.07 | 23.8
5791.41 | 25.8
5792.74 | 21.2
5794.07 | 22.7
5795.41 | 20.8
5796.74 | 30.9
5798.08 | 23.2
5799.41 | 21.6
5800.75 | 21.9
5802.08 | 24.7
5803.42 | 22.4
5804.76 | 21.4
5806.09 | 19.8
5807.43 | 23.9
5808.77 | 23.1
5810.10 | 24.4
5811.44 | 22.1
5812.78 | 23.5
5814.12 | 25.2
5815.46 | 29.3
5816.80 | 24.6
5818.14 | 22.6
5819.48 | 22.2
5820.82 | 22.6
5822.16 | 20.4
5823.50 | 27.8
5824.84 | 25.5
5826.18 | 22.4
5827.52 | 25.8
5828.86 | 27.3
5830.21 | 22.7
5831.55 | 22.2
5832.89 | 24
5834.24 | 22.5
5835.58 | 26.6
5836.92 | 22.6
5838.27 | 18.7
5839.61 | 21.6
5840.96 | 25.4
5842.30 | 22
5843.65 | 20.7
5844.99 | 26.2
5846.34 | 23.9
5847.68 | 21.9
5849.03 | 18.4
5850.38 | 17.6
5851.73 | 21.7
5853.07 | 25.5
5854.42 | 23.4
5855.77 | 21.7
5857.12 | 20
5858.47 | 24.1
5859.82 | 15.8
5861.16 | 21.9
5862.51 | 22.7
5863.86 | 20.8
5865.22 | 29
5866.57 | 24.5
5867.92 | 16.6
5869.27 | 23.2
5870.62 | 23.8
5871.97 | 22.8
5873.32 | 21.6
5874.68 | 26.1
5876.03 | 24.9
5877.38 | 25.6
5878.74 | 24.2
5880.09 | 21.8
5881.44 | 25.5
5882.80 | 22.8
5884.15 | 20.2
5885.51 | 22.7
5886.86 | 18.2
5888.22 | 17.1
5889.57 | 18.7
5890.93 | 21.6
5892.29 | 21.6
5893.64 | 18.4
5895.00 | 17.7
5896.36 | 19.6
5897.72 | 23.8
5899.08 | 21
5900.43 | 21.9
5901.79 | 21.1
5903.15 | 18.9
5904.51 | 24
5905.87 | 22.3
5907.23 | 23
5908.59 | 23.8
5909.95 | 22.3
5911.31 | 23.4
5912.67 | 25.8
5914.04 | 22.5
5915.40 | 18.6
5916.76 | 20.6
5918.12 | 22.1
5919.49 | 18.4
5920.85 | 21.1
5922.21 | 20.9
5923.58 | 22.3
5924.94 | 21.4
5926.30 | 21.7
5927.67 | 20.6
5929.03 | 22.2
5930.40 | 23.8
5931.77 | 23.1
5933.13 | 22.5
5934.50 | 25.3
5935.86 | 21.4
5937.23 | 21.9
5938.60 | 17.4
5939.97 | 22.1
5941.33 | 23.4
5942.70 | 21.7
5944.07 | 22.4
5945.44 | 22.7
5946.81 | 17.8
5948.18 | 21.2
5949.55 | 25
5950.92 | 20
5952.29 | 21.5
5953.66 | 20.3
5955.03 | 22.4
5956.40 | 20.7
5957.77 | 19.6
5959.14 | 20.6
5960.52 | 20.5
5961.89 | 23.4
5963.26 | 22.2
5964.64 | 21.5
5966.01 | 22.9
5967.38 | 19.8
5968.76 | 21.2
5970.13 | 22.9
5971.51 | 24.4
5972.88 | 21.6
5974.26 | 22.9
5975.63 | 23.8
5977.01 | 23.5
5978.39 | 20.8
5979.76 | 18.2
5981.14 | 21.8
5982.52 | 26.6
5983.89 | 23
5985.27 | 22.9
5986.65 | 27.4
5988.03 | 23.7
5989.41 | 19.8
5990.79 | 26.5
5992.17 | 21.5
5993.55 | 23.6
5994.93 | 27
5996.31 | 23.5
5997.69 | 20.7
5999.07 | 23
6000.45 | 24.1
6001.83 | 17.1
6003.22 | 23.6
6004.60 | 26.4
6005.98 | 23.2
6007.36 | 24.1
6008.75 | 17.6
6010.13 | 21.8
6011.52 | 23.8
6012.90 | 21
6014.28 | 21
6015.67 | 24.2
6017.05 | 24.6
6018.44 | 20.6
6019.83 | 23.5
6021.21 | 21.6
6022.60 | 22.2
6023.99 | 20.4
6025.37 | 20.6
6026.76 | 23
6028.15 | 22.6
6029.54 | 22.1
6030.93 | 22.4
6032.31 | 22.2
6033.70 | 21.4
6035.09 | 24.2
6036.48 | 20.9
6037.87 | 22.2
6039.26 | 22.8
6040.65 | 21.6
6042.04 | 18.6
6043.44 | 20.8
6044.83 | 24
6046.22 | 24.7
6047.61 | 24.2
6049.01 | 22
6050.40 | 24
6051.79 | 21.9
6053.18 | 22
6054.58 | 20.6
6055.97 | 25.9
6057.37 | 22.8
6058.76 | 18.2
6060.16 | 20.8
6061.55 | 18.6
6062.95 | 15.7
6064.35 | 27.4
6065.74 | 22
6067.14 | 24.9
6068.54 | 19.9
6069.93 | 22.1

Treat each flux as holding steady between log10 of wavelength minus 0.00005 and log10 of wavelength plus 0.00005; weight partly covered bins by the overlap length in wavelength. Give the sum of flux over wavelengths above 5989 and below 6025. 586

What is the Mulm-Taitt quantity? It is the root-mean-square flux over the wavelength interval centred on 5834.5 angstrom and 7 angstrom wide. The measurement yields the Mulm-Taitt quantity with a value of 23.6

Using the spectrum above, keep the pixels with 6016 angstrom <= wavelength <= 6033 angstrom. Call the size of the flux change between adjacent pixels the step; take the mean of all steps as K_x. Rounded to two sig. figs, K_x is 1.4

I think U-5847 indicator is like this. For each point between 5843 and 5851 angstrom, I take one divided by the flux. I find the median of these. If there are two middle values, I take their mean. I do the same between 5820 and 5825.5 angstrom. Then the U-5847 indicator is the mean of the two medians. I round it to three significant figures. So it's 0.0444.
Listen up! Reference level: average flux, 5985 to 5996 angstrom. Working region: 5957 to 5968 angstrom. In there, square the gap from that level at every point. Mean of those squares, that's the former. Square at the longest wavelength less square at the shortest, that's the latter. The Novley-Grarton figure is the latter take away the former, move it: -11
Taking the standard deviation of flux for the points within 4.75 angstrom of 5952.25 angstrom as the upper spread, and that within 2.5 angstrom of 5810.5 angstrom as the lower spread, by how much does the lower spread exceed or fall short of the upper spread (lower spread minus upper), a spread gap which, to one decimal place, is -0.8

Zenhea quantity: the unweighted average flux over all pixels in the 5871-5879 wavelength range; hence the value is 24.2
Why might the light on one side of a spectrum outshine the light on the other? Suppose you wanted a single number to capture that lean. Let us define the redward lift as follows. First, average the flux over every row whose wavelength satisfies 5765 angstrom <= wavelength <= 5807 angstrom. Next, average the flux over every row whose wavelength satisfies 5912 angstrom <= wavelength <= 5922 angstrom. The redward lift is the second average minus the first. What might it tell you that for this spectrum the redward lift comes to -1.0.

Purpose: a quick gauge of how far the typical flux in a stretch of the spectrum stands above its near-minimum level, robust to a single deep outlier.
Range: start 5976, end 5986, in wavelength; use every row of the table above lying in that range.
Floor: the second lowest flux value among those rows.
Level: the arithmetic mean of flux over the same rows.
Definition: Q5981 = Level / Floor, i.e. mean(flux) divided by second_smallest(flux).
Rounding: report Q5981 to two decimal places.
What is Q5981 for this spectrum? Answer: 1.08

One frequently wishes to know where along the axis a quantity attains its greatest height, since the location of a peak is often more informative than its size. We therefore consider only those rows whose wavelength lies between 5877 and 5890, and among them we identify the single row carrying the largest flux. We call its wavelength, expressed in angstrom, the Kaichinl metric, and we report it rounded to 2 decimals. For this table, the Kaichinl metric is 5877.38 angstrom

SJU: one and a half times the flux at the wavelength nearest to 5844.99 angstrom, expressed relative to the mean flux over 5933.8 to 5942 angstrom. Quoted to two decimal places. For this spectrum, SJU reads 1.79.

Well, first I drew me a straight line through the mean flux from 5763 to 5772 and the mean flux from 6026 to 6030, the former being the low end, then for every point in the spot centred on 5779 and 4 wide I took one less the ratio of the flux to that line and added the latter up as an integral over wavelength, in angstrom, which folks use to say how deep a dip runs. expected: 0.4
